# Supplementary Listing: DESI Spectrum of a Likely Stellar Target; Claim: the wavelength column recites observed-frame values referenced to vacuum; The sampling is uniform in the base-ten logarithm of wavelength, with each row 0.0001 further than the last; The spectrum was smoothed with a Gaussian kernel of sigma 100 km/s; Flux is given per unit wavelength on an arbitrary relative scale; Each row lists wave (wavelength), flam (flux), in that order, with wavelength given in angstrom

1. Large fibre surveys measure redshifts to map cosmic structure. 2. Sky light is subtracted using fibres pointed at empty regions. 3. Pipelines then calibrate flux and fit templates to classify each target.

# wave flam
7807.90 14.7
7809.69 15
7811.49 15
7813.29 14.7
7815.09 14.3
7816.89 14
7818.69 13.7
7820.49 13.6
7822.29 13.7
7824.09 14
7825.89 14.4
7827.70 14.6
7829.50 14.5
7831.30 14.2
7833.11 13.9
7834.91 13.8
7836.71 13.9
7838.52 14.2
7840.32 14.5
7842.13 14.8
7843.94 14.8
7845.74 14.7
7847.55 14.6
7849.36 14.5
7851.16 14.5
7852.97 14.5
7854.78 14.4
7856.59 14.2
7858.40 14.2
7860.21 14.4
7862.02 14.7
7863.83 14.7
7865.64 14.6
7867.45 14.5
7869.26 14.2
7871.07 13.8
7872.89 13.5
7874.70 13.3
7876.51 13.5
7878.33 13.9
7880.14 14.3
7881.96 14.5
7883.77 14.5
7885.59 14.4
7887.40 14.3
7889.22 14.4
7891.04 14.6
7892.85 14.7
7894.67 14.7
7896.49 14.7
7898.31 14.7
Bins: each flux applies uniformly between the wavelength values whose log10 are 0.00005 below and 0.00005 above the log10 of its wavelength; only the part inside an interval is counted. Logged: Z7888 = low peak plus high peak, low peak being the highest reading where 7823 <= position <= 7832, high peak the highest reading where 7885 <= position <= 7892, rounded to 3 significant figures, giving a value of 29.2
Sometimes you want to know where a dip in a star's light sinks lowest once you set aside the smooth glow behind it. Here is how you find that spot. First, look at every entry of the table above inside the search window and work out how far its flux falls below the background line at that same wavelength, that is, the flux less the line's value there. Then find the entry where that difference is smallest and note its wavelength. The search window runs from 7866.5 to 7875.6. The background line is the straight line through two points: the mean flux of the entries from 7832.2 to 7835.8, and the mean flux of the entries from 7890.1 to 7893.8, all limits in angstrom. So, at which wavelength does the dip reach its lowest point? 7874.70 angstrom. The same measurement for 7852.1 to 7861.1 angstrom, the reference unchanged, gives 7858.40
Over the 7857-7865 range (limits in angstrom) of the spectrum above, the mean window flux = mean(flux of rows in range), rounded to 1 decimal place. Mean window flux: 14.5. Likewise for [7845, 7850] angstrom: 14.6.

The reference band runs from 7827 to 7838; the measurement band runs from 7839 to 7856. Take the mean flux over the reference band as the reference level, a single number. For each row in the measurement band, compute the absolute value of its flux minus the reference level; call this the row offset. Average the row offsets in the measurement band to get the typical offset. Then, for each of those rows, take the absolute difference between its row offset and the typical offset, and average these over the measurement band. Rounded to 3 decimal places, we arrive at 0.121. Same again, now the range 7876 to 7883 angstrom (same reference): 0.150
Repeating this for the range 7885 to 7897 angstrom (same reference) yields 0.151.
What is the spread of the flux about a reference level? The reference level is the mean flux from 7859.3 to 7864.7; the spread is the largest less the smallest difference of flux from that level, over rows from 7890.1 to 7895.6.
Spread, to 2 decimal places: 0.10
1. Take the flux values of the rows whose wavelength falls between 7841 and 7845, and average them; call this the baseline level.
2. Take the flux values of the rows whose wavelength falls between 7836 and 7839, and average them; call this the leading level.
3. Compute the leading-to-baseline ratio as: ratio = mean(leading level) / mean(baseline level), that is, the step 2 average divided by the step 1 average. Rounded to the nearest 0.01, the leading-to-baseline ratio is 0.95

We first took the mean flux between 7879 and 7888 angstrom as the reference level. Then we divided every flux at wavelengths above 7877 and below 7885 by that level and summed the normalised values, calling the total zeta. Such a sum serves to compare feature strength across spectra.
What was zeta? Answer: 3.97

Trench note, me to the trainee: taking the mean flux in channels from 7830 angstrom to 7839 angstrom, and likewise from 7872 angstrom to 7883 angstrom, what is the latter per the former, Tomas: 0.99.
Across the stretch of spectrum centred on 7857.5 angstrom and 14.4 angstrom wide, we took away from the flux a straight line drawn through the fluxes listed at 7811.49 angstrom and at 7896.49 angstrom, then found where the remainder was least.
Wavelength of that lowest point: 7856.59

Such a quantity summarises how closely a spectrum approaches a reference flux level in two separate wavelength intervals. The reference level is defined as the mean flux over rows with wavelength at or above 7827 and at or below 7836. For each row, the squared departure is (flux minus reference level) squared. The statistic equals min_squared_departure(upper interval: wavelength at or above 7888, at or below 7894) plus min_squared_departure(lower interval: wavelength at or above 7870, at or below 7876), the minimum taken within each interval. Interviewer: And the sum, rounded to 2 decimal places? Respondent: 0.20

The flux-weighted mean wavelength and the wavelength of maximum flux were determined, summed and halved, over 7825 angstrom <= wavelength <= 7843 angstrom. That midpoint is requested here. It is 7838.1 angstrom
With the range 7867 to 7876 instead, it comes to 7869.2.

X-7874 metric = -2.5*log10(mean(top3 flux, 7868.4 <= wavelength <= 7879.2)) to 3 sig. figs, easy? -2.86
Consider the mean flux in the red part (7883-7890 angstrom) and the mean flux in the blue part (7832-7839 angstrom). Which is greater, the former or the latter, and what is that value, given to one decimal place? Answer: 14.4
